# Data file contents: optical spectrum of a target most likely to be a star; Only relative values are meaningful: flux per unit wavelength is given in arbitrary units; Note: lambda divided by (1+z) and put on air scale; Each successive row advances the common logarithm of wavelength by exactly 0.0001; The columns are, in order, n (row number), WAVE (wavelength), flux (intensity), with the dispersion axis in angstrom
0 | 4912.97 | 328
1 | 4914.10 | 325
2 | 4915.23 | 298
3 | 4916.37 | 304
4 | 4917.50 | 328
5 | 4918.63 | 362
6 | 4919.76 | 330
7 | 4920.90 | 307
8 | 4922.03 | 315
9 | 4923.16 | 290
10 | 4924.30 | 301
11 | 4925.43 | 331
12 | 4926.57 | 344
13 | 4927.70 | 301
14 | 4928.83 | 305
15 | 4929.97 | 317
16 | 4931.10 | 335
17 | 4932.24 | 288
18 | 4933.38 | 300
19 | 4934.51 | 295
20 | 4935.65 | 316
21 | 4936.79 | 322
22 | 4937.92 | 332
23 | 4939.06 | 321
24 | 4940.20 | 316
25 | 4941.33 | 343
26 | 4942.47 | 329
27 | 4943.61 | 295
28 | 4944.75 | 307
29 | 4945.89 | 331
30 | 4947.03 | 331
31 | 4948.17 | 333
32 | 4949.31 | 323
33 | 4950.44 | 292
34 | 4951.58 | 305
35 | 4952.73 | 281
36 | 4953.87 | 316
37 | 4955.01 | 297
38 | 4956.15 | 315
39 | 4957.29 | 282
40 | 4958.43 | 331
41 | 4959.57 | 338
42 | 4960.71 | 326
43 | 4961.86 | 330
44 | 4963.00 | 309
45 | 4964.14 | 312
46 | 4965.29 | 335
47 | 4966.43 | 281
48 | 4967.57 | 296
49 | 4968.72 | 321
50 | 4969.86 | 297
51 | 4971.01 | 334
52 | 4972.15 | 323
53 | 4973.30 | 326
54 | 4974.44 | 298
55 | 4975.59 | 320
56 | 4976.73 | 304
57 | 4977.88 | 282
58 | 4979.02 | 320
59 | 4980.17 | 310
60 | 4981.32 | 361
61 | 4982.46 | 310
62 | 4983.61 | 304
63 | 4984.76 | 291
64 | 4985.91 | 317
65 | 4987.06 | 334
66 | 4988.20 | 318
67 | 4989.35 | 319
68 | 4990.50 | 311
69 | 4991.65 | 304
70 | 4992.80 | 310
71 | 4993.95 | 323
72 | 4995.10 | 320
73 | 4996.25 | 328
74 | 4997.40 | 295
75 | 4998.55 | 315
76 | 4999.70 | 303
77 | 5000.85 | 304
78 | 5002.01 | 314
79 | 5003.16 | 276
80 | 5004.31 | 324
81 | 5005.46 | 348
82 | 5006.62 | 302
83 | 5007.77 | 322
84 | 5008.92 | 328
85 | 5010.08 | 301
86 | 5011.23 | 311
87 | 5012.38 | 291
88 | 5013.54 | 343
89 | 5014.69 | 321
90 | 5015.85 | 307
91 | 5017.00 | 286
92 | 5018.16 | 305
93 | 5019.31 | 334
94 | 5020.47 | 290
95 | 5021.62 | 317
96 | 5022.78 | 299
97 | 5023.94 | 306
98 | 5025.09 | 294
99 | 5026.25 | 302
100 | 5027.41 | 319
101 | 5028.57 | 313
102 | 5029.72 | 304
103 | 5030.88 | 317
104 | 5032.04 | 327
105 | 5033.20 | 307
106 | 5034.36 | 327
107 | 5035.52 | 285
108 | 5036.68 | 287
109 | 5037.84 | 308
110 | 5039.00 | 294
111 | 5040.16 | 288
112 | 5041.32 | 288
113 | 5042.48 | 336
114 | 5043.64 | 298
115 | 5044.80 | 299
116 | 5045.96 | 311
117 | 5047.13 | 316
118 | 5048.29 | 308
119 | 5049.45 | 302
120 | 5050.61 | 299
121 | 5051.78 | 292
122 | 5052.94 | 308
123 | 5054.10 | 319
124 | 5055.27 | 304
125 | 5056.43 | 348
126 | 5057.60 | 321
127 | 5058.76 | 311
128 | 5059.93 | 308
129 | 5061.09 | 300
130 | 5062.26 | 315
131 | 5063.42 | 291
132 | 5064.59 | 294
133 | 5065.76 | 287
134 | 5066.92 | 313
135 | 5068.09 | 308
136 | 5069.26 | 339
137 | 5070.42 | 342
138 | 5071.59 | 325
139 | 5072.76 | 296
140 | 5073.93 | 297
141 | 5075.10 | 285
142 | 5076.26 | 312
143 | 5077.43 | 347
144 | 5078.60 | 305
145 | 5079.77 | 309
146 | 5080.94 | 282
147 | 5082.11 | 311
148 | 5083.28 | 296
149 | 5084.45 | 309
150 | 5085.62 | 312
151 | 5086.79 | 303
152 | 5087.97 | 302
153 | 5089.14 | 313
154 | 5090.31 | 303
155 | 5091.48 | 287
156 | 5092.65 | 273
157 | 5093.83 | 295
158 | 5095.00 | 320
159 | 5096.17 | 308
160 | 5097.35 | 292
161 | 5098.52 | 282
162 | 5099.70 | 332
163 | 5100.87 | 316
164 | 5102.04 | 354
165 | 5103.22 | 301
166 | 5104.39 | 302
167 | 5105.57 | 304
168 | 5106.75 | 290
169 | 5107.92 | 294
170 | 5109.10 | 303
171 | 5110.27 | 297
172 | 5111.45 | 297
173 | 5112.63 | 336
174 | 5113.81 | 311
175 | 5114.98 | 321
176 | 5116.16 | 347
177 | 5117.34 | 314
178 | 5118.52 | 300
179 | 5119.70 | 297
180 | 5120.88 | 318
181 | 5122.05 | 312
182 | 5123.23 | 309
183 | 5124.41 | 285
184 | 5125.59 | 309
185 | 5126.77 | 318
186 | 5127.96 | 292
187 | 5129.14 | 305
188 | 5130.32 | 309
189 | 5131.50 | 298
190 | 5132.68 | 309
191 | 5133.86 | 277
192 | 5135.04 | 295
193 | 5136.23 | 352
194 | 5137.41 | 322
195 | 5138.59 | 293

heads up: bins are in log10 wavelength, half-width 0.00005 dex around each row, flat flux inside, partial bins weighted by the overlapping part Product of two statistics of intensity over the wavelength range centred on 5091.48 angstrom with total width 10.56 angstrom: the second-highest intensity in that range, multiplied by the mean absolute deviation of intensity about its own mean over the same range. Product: 3223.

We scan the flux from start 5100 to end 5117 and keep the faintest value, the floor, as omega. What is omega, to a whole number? 290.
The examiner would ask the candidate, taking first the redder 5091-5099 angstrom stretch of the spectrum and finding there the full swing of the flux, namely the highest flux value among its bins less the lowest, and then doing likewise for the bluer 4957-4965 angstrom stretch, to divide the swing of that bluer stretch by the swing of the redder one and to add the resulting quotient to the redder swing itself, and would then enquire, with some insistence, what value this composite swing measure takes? 48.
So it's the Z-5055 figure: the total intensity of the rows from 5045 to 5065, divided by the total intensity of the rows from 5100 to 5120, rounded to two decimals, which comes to 0.99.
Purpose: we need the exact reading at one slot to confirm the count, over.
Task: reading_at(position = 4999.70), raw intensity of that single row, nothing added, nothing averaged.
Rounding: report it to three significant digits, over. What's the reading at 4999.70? 303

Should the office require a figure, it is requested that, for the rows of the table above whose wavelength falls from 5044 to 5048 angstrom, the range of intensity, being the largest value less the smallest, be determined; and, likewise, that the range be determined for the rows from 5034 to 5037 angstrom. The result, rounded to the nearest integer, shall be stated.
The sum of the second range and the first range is 59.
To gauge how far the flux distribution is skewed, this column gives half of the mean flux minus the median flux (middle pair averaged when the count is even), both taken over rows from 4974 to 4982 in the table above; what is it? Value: 2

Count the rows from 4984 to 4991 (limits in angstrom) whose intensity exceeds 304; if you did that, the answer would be 5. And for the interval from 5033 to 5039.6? 3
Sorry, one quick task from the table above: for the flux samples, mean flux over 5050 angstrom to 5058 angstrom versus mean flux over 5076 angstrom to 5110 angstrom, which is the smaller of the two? 305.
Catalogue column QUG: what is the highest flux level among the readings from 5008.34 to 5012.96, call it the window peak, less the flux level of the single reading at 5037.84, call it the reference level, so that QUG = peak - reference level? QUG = 20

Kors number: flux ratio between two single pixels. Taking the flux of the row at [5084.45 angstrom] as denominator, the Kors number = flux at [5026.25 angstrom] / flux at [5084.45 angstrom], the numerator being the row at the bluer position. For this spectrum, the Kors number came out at 0.977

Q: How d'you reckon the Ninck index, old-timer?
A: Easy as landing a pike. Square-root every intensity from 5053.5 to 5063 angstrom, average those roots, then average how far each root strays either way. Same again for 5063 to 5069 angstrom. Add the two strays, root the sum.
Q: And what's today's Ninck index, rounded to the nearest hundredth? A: 0.75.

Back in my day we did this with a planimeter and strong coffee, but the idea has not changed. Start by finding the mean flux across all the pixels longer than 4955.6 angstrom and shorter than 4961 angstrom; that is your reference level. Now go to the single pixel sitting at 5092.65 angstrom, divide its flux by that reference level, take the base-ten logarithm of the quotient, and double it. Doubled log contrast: -0.13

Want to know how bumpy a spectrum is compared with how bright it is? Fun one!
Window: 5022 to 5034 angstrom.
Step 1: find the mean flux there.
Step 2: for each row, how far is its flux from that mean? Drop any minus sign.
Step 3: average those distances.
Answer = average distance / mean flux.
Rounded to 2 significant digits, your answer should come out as 0.026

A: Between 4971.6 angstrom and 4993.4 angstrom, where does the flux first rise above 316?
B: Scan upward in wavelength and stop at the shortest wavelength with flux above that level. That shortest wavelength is 4972.15 angstrom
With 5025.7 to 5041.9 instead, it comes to 5027.41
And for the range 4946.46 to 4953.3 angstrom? 4947.03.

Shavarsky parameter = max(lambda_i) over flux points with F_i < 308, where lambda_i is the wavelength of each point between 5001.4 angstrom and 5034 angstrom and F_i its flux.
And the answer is 5033.20 angstrom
